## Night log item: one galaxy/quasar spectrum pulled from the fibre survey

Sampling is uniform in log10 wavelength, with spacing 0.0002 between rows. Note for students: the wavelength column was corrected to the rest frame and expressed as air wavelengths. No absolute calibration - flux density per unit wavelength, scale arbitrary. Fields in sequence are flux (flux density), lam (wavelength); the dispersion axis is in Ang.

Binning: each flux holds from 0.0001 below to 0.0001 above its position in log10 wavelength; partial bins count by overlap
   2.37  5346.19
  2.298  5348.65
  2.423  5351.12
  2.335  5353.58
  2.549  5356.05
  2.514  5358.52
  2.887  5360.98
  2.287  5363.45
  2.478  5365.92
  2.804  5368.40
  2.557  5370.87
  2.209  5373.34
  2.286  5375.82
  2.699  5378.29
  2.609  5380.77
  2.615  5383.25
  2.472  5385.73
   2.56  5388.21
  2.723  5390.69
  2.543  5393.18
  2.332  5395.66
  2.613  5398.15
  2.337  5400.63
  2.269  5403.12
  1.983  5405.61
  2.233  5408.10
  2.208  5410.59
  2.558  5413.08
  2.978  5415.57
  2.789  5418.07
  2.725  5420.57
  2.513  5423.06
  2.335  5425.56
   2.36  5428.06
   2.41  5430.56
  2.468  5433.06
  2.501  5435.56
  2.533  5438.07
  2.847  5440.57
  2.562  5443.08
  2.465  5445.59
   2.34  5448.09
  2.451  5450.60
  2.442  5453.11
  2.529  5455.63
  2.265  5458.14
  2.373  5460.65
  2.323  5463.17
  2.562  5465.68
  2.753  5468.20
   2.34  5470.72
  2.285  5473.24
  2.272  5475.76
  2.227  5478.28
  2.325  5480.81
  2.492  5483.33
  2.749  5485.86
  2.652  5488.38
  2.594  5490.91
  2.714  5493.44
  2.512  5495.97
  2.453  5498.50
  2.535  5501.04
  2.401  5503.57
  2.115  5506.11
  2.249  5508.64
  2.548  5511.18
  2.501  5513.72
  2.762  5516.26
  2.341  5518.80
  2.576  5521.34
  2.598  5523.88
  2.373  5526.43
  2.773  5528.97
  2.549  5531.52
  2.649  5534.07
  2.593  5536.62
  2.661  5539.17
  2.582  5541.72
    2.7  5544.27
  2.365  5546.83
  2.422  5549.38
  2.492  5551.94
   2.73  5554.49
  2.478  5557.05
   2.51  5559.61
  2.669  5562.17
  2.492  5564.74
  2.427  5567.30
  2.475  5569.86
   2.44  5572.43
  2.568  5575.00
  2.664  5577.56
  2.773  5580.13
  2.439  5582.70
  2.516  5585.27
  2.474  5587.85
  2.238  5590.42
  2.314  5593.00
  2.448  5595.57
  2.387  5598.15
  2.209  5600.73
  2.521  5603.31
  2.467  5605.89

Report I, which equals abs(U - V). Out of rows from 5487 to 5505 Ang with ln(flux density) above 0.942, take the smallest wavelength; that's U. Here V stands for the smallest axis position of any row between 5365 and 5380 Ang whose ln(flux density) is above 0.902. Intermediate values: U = 5488.38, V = 5365.92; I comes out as 122.5 Ang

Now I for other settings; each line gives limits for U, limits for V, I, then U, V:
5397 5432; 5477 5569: 85.2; 5398.15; 5483.33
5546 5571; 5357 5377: 196.0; 5554.49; 5358.52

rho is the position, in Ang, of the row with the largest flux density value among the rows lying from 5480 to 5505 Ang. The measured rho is 5485.86 Ang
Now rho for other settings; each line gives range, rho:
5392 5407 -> 5398.15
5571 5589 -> 5580.13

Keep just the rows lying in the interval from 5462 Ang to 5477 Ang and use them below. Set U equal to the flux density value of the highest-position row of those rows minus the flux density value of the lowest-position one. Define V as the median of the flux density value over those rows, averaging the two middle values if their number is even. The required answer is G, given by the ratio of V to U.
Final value -46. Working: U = -0.1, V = 2.33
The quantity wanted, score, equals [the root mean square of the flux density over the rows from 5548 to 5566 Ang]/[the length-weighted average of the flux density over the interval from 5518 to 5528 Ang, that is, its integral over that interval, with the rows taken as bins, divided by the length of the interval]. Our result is 1.02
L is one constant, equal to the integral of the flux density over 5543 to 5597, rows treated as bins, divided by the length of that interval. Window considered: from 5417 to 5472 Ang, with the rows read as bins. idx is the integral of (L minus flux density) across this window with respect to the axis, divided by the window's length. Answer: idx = 0.012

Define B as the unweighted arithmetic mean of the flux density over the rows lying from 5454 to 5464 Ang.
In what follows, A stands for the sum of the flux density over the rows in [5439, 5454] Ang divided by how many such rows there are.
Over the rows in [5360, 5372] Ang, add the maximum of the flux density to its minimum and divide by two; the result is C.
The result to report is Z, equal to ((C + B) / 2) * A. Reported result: 6.24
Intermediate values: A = 2.52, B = 2.37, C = 2.59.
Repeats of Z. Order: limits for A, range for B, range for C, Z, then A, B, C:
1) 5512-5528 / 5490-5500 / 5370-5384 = 6.34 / 2.53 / 2.57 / 2.45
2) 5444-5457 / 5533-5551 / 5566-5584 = 6.32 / 2.45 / 2.57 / 2.60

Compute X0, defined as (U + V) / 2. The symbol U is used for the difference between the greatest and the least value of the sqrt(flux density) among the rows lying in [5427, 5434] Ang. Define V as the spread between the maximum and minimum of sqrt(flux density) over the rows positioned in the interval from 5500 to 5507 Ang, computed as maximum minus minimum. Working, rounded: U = 0.03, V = 0.14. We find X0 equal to 0.09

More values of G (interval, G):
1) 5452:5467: 20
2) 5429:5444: 17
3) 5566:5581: 7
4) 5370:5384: 45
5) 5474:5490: 6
